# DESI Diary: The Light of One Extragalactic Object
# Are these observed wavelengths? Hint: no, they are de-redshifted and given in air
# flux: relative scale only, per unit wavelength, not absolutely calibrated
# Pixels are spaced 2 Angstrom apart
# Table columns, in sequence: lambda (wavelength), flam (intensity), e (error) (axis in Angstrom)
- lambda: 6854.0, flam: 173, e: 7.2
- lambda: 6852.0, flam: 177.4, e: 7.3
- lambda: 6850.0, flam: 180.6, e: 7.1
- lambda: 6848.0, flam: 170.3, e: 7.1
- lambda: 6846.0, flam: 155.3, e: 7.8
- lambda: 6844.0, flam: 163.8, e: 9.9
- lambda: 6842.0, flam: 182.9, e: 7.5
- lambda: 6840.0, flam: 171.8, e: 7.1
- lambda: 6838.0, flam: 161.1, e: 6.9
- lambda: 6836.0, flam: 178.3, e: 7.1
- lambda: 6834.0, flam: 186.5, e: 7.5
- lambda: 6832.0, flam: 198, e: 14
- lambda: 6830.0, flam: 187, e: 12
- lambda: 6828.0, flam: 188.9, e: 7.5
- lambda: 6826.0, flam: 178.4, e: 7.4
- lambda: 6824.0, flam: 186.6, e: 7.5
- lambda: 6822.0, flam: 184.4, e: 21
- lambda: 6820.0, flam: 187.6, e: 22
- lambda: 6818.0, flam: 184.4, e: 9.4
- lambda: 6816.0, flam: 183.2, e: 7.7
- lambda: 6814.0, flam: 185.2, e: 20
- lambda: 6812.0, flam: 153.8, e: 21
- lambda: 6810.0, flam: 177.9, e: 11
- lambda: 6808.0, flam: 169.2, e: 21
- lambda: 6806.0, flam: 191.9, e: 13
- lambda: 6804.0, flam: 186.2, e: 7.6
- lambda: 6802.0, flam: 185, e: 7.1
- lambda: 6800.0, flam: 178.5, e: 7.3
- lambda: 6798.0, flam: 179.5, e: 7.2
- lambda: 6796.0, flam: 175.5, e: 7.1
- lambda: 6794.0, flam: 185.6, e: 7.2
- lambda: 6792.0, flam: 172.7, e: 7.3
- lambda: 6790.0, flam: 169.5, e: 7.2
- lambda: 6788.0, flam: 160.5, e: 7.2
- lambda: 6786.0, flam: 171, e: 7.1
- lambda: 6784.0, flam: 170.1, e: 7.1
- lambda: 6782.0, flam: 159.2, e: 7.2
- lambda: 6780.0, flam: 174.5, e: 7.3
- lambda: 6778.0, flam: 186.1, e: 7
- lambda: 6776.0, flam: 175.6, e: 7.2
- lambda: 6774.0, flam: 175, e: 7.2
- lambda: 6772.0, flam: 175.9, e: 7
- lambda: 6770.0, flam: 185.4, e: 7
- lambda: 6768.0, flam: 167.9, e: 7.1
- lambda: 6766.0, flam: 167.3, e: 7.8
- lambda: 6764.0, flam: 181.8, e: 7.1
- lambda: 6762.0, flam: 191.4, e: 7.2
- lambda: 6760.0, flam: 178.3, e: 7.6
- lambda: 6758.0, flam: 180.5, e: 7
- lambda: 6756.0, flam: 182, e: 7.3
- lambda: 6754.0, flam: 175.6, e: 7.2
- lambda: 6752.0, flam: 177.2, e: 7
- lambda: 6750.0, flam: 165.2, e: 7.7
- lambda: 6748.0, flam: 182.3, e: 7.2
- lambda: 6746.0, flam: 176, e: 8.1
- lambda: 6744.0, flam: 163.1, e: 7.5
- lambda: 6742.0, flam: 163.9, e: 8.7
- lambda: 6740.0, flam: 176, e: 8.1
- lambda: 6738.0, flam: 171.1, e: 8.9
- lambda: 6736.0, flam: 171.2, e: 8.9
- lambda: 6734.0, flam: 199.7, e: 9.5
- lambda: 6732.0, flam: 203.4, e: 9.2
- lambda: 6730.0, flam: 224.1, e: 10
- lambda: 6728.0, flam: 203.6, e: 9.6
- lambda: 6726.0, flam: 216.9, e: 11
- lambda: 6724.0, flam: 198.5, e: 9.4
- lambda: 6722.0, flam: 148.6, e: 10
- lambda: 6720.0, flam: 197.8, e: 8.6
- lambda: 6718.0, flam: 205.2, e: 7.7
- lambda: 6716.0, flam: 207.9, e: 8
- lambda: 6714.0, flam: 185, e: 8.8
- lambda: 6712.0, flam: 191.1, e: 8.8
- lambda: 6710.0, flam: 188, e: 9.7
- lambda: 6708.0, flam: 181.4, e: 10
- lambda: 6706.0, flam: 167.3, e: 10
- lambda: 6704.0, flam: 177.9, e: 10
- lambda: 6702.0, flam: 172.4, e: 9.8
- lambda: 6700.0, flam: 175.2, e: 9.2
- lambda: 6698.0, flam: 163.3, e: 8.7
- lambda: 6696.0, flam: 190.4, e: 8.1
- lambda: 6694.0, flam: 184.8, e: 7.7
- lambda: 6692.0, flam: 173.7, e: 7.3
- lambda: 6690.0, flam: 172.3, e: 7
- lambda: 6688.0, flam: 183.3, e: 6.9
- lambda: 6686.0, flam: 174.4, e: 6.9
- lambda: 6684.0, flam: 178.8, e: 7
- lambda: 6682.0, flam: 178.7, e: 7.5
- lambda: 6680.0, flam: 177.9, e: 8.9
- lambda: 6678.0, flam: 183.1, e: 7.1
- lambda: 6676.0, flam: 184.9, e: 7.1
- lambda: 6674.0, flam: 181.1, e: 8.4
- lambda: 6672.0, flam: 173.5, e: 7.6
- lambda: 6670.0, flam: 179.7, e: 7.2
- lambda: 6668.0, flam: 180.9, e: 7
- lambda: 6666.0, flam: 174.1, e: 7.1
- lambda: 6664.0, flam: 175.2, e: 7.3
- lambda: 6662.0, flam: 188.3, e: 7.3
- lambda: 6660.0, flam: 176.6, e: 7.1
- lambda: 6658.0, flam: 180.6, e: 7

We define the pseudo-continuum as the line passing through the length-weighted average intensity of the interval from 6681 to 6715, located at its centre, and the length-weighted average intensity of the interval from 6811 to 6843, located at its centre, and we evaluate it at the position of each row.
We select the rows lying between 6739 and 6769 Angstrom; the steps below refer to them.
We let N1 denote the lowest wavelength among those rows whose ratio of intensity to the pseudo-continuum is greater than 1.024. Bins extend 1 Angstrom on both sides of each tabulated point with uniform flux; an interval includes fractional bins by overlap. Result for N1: 6762.0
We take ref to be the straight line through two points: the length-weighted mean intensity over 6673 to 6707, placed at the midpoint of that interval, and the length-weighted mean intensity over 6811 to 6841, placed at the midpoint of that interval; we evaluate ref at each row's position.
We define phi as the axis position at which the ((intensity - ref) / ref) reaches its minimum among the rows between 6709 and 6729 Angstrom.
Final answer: 6722.0 Angstrom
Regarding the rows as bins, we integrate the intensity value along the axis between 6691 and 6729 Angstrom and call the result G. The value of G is 7058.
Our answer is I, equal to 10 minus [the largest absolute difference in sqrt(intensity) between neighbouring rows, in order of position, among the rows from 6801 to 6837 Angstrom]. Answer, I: 8.8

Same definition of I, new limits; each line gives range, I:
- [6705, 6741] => 8.1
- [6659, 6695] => 9.5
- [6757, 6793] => 9.3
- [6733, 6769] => 9.0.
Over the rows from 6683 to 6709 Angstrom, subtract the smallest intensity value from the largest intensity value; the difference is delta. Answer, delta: 27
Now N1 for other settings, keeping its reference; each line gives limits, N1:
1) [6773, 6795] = 6778.0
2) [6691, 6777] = 6694.0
